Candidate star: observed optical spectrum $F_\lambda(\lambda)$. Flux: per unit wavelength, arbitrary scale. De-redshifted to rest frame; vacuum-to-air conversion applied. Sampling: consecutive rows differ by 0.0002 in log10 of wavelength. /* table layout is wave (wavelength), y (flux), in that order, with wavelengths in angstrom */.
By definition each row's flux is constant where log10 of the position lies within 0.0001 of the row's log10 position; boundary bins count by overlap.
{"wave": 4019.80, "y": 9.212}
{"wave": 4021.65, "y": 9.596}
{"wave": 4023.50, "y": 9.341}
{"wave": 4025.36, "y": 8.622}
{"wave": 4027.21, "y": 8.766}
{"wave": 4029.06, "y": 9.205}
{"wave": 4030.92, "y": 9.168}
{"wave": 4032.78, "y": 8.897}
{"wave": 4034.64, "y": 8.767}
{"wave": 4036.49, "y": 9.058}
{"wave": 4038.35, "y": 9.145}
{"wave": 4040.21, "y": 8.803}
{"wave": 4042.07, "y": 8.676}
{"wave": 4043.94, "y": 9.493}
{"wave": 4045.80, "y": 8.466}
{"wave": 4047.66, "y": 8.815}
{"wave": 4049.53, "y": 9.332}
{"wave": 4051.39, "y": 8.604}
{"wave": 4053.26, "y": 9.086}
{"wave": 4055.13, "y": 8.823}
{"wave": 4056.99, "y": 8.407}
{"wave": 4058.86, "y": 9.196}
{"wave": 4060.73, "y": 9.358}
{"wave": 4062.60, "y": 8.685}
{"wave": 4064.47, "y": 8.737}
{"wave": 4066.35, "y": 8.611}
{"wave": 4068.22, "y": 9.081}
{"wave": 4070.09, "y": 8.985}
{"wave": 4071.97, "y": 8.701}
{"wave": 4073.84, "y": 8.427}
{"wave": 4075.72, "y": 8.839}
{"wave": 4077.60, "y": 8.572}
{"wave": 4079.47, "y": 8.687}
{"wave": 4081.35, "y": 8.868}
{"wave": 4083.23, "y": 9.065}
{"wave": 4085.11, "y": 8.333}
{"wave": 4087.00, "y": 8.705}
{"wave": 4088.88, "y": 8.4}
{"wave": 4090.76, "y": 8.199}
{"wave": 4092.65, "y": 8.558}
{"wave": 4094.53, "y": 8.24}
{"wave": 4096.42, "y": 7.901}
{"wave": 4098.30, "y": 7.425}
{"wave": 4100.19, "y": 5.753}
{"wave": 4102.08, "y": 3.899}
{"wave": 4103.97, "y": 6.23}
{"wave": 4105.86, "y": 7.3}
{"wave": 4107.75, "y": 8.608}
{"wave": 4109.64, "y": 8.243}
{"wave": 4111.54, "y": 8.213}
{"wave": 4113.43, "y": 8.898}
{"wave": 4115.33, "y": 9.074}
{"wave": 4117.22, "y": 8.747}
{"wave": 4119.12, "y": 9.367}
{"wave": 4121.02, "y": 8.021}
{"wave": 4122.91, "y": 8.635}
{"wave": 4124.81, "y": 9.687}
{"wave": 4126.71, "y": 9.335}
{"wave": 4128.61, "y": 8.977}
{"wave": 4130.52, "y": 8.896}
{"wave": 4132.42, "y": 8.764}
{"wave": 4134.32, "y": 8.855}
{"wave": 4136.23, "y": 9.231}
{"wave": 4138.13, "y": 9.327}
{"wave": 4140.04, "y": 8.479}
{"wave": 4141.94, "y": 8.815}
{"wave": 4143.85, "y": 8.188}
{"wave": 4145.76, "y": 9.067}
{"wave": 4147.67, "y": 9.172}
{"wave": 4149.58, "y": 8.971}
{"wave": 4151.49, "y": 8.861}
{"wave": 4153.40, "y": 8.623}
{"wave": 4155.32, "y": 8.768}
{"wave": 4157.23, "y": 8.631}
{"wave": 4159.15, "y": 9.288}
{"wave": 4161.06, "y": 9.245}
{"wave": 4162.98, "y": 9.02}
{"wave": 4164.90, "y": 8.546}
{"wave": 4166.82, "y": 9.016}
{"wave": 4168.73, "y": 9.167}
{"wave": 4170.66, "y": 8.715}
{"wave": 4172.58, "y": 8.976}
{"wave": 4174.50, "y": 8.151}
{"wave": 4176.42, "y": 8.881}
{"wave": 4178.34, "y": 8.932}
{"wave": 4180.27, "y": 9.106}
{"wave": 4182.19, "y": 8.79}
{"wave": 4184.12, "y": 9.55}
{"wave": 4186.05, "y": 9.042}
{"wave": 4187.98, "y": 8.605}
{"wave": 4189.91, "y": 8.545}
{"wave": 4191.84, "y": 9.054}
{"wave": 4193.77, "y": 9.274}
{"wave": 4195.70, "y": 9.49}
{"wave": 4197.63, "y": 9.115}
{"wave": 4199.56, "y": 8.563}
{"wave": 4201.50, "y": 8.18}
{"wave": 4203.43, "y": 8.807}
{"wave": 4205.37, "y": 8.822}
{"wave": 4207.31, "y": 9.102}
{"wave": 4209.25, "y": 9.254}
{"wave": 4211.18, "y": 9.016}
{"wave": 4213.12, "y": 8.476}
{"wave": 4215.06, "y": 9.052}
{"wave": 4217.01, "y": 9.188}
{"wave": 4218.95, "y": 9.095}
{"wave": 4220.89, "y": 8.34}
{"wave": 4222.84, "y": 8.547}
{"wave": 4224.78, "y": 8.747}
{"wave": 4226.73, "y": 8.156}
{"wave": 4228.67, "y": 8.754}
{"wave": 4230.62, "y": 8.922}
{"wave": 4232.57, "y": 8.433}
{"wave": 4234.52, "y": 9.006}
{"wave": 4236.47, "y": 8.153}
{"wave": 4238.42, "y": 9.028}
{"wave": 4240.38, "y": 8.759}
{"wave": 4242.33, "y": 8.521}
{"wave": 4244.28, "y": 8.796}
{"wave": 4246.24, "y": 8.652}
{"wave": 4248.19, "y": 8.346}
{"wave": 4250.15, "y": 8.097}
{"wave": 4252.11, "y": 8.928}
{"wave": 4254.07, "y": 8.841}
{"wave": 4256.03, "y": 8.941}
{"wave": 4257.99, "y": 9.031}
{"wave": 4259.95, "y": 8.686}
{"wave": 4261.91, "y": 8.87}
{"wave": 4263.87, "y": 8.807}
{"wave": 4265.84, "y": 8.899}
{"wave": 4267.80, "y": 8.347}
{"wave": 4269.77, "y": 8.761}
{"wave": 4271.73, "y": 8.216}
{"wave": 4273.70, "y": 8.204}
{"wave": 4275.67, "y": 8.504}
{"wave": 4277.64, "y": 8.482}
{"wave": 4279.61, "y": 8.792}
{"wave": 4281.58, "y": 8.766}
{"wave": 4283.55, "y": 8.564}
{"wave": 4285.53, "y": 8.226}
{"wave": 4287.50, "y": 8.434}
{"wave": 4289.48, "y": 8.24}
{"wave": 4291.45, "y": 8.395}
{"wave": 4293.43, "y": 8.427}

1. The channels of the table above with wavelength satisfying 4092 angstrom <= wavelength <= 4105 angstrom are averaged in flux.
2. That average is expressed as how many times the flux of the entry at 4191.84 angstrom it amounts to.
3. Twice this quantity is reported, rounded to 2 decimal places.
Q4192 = 1.51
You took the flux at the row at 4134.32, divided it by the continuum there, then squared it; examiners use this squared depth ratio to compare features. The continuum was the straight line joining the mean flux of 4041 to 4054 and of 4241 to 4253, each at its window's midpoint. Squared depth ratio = 1.02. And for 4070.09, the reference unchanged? 1.02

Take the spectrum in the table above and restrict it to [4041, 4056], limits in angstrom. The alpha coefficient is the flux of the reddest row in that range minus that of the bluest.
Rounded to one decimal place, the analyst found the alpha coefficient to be 0.1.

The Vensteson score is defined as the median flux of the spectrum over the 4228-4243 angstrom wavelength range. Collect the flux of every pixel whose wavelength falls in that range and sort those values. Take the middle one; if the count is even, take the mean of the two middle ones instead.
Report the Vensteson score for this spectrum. 8.76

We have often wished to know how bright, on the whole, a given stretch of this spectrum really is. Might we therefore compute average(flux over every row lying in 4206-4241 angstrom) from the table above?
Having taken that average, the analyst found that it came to 8.78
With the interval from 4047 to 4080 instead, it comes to 8.83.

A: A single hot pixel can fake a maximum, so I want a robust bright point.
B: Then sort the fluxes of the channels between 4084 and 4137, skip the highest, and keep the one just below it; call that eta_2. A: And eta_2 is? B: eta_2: 9.367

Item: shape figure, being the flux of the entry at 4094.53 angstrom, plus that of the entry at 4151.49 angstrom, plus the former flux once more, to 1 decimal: 25.3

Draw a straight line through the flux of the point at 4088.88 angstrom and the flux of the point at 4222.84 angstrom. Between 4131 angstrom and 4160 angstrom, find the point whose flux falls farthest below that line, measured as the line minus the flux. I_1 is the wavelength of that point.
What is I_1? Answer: 4143.85 angstrom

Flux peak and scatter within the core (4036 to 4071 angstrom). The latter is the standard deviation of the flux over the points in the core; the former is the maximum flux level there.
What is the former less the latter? 9.2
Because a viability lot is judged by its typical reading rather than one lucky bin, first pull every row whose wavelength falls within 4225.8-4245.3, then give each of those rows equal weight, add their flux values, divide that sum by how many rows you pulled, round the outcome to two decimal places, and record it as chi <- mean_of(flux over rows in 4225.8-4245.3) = 8.65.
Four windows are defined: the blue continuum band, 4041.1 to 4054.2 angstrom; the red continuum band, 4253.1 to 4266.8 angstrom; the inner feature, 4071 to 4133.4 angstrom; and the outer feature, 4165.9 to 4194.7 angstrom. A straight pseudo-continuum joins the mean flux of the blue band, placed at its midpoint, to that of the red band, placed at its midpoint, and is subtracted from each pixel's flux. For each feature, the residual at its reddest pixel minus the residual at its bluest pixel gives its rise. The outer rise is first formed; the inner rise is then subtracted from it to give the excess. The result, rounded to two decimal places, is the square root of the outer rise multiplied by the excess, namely 0.22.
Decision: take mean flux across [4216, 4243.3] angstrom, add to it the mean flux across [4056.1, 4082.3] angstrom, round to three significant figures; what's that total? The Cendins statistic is 17.5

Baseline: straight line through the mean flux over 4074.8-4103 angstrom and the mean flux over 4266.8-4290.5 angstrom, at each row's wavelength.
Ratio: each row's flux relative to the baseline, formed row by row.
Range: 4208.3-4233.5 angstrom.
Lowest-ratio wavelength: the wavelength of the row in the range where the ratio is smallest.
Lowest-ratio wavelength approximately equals 4226.73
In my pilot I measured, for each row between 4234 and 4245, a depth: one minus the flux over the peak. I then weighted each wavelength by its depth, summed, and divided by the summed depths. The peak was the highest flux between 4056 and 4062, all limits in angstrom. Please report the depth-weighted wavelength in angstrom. 4239.5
